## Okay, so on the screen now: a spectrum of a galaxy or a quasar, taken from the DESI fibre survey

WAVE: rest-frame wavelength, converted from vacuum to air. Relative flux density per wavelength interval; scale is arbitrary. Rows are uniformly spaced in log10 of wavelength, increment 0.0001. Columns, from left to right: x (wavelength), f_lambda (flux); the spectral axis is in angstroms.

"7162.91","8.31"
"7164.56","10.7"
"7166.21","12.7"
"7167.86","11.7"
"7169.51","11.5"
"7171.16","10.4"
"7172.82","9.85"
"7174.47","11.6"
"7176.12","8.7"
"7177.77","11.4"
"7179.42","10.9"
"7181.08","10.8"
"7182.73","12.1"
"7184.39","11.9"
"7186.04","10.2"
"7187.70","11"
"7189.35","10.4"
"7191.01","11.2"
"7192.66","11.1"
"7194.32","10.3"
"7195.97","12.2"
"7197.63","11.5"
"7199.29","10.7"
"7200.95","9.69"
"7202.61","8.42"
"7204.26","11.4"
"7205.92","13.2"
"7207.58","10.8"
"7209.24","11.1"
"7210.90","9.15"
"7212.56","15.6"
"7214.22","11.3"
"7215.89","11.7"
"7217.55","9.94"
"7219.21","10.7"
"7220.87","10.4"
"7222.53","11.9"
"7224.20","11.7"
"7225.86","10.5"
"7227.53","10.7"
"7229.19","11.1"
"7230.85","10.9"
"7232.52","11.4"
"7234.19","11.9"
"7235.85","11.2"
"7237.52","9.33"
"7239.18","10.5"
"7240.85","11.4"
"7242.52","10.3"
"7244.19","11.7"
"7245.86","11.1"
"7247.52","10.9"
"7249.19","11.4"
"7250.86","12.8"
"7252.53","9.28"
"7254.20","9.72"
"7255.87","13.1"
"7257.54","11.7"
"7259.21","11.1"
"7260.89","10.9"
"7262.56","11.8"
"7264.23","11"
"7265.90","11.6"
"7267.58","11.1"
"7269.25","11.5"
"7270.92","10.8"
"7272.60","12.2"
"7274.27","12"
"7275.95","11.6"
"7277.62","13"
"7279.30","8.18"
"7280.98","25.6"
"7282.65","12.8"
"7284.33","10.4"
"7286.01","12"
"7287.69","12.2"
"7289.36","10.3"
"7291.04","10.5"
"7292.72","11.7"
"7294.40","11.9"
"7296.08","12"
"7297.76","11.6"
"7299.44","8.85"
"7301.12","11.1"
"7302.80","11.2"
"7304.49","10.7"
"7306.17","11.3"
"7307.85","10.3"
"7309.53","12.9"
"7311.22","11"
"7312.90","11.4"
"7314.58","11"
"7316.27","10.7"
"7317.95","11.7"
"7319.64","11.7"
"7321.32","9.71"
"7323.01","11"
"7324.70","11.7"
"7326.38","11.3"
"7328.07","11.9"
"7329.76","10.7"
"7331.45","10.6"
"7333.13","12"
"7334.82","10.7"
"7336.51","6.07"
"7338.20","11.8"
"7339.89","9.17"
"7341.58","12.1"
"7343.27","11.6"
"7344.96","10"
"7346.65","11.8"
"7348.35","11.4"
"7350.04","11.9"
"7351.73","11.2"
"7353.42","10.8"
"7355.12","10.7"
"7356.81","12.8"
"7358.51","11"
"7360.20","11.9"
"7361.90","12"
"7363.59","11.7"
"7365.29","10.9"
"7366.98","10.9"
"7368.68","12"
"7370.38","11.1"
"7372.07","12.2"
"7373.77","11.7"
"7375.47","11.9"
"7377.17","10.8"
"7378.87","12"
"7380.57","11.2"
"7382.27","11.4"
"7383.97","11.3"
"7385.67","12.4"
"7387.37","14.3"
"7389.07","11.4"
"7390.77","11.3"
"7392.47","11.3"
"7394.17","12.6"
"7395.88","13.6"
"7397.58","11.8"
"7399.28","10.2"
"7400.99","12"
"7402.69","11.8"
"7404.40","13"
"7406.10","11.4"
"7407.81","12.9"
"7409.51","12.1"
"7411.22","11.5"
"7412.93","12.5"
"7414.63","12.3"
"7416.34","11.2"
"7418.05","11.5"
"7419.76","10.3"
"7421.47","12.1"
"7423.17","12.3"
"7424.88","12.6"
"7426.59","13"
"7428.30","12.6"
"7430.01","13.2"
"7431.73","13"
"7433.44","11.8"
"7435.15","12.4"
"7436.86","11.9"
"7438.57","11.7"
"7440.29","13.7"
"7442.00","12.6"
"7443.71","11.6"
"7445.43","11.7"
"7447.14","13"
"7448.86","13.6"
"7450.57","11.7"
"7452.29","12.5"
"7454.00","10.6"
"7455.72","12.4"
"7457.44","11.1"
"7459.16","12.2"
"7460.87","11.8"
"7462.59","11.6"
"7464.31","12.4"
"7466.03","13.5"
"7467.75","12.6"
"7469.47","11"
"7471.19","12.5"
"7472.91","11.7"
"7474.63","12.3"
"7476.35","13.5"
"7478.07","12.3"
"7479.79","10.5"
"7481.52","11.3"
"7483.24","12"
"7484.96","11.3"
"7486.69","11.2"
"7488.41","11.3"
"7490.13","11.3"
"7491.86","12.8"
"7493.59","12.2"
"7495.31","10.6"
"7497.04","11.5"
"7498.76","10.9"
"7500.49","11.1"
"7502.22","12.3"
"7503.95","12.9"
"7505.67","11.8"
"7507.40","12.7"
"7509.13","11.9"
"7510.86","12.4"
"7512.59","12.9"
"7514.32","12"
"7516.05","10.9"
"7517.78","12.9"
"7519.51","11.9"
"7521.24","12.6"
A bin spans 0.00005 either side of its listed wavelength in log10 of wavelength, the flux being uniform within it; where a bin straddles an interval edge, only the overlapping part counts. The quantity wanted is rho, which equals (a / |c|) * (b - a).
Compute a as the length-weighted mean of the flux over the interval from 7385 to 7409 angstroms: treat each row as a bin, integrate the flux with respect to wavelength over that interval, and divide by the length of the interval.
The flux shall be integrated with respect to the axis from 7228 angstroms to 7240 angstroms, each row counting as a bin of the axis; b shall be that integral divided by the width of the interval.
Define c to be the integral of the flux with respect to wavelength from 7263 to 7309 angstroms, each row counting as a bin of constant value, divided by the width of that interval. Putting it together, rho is -1.3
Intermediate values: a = 12.1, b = 10.9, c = 11.8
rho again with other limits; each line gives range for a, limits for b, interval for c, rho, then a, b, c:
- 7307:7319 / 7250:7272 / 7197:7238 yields 0.0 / 11.3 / 11.3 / 11.1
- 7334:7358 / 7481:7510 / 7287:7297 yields 0.8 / 10.9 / 11.7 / 11.4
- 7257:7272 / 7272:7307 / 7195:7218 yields 0.7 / 11.3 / 12.0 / 11.2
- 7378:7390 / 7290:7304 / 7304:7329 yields -1.0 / 12.0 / 11.1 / 11.2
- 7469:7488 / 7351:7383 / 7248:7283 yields -0.3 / 11.8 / 11.5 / 12.0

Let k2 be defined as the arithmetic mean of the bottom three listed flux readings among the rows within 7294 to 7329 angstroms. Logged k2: 9.6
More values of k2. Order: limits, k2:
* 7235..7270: 9.4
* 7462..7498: 10.7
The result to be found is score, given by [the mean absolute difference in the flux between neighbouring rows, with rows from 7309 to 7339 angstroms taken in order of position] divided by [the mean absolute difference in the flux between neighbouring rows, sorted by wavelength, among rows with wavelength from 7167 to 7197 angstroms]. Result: 1.3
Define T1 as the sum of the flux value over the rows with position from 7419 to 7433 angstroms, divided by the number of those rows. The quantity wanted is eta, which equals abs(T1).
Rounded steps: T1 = 12.4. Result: 12.4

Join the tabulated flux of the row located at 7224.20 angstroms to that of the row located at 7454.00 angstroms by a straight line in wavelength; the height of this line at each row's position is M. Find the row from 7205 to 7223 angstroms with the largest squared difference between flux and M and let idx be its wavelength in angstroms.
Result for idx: 7212.56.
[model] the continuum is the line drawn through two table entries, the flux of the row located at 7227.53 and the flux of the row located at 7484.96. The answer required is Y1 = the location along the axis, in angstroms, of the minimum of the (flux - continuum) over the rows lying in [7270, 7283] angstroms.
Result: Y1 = 7279.30 angstroms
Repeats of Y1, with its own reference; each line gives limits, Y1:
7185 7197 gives 7186.04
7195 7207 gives 7202.61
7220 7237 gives 7220.87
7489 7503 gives 7495.31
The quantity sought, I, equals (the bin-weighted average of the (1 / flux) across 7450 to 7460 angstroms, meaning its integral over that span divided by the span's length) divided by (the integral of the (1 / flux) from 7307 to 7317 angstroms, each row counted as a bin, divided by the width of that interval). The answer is 0.95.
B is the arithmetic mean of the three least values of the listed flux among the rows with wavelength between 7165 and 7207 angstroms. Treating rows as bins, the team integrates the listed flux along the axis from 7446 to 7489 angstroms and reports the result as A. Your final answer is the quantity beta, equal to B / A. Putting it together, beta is 0.0173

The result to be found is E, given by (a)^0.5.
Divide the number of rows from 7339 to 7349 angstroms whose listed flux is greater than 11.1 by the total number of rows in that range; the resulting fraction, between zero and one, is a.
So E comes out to 0.82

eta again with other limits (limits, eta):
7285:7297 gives 11.5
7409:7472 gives 12.2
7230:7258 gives 11.1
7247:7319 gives 11.6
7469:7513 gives 11.9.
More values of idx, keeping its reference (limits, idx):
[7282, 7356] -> 7336.51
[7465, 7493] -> 7476.35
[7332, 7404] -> 7336.51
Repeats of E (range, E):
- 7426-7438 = 1.00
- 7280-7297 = 0.84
